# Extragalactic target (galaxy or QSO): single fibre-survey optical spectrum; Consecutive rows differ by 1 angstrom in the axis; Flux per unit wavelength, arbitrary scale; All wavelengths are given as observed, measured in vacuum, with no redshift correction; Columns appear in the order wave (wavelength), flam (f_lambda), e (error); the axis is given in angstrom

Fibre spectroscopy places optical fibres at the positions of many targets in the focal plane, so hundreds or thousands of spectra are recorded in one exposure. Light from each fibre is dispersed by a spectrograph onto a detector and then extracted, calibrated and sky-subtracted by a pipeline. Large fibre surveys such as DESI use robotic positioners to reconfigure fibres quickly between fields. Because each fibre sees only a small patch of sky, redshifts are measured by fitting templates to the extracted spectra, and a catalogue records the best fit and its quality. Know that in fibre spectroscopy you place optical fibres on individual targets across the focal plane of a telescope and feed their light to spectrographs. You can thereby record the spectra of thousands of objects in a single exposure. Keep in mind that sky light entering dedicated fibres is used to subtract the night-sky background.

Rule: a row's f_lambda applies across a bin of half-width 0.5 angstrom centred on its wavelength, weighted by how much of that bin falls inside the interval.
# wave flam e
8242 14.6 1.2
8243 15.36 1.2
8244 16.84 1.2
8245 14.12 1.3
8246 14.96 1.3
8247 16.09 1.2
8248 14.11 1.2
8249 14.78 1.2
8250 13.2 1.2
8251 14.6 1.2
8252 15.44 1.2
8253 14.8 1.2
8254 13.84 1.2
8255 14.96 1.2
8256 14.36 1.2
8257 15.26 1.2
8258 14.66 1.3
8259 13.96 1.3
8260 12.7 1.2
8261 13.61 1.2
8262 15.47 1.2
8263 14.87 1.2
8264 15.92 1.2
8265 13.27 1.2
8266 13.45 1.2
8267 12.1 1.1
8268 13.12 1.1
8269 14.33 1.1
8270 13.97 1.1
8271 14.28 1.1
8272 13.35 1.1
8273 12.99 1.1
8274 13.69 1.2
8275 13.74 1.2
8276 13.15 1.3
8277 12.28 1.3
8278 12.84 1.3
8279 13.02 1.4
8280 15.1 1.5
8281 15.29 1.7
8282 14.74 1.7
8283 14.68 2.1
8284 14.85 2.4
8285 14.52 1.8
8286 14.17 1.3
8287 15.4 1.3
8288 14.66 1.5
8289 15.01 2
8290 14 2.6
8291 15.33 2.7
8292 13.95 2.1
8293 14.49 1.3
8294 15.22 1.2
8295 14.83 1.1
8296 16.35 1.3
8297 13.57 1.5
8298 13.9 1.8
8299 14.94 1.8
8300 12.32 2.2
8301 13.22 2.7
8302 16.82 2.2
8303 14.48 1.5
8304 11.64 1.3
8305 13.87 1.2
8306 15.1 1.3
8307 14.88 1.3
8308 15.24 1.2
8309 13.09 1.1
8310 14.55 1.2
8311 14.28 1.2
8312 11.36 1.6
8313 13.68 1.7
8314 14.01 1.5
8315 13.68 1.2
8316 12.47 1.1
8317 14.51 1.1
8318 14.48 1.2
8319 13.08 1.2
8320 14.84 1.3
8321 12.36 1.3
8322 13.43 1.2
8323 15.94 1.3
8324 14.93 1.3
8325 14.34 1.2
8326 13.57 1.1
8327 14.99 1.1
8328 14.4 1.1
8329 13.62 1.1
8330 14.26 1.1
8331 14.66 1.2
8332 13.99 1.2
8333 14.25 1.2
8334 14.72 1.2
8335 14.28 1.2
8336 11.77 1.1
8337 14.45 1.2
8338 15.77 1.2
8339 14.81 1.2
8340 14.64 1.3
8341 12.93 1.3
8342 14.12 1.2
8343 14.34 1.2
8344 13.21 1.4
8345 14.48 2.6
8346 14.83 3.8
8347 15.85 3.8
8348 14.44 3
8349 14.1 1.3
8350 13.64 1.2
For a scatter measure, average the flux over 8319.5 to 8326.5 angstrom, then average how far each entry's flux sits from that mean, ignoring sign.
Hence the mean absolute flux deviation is 0.93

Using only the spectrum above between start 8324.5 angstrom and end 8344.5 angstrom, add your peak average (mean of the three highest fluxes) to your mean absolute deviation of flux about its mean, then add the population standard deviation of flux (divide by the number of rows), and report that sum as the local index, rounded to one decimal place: 16.6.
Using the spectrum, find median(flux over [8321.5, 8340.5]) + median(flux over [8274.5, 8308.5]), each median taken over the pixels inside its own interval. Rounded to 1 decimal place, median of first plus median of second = 29.0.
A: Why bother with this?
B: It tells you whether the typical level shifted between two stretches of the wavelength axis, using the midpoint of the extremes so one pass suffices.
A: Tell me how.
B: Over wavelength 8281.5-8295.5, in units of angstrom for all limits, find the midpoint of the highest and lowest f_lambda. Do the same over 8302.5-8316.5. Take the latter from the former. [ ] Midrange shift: 1.4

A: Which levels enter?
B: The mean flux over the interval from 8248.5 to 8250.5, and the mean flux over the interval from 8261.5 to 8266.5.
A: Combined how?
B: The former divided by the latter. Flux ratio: 0.96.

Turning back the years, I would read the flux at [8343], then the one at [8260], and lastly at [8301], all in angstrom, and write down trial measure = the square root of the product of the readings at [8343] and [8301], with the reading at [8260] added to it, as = 26.5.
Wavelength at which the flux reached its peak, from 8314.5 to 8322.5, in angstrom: 8320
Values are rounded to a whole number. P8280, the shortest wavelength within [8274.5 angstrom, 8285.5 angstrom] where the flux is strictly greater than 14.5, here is 8280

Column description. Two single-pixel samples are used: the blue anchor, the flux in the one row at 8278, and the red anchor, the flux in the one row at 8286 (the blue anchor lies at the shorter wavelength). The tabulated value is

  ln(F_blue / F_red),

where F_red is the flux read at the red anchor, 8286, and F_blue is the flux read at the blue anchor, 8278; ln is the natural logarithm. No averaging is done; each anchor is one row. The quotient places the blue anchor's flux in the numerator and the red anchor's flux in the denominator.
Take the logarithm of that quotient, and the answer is -0.10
